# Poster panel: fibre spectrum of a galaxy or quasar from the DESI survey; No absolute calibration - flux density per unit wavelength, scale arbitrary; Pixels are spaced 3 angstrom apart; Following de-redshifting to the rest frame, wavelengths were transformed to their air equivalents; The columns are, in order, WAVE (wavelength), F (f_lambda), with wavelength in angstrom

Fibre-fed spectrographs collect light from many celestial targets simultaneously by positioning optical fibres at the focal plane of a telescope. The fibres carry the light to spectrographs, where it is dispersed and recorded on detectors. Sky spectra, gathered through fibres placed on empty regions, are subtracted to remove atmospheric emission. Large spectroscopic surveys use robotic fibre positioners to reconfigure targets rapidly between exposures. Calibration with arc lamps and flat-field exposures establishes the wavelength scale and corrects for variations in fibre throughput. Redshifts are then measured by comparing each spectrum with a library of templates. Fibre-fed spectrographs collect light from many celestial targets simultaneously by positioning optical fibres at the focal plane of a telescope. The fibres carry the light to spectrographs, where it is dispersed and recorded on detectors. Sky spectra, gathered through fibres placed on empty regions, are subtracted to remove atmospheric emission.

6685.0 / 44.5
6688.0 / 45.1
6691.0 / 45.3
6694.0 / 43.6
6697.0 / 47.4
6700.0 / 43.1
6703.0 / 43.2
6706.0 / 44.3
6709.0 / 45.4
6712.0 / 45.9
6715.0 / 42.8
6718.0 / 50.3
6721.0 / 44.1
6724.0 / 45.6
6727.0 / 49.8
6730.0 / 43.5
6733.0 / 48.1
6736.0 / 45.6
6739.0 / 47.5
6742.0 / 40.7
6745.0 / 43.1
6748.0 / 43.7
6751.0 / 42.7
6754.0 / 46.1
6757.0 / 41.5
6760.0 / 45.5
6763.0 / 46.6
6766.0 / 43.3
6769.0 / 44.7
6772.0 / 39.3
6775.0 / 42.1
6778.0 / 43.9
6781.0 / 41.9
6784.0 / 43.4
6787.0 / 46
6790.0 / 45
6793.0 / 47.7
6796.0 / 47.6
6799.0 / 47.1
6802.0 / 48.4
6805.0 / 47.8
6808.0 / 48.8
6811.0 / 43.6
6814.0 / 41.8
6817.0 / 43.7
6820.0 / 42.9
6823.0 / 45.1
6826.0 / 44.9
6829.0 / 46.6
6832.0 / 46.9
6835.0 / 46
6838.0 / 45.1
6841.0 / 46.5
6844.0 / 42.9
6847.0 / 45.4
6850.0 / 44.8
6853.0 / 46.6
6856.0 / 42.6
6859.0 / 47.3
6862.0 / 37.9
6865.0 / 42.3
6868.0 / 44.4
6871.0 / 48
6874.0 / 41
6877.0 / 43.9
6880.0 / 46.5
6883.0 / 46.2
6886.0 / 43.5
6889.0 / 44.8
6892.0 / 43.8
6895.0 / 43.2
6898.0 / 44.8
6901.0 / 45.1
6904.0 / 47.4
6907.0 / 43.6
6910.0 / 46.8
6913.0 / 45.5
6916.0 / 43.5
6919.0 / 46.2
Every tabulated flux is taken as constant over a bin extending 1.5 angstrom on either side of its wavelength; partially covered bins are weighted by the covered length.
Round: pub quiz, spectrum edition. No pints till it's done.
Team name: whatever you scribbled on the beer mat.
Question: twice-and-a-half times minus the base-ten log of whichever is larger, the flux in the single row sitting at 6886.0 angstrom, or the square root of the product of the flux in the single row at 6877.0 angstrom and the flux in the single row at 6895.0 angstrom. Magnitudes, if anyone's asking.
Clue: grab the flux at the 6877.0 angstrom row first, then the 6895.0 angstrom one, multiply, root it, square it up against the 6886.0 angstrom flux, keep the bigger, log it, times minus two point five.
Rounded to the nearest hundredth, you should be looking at -4.10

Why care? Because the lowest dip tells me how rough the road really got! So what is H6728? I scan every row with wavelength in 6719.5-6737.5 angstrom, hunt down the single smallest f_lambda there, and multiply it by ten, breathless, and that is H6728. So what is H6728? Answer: 435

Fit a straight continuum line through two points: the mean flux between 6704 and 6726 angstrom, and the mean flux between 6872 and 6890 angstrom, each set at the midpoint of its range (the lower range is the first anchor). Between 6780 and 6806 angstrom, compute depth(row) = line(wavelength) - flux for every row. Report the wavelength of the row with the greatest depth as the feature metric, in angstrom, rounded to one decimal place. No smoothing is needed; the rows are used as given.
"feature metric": 6781.0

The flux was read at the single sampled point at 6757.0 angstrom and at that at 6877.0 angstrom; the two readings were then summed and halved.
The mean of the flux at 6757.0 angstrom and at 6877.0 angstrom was 42.7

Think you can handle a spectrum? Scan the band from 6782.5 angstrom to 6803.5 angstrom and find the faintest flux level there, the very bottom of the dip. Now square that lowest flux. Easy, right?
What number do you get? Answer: 1884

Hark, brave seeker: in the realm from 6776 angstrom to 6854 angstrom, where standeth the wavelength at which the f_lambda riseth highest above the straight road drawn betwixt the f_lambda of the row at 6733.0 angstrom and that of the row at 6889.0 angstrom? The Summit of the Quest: 6808.0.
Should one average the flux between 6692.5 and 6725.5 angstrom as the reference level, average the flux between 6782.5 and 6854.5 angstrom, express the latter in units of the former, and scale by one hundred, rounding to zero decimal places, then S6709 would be 101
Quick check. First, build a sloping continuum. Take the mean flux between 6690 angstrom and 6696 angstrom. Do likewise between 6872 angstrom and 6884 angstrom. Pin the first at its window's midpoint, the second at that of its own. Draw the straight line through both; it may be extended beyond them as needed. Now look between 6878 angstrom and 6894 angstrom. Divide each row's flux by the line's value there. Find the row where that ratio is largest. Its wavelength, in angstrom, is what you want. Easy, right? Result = 6880.0 angstrom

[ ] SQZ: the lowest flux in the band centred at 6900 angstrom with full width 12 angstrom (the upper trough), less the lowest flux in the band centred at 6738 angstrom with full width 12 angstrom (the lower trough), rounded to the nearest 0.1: 2.5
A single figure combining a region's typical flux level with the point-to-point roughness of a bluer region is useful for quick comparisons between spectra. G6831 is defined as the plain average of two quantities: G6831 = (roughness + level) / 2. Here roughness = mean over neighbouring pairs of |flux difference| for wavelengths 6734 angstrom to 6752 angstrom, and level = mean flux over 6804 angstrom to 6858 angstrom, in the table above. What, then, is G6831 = 23.8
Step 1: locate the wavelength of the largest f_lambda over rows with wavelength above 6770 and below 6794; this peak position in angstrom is 6793.0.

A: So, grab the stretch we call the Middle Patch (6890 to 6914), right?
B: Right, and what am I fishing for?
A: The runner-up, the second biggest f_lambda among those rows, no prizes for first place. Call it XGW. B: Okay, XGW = 46.8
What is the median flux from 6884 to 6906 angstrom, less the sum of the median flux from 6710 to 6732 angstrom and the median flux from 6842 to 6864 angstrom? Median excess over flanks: -46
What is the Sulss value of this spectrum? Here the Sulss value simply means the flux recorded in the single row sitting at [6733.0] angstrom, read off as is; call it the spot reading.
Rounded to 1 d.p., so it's 48.1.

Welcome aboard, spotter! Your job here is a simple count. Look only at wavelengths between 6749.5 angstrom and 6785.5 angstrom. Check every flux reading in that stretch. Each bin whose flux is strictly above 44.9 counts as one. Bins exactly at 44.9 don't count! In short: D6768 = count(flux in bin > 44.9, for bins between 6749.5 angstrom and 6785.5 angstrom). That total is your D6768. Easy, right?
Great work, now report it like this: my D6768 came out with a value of 3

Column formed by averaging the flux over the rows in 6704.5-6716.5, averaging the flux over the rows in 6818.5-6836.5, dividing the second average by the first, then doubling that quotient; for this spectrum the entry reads 2.04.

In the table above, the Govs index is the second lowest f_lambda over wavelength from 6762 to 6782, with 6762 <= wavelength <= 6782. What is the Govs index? 41.9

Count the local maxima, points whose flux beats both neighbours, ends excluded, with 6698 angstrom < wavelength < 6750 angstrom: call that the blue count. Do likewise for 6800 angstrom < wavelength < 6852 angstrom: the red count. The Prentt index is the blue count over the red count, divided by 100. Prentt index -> 0.0083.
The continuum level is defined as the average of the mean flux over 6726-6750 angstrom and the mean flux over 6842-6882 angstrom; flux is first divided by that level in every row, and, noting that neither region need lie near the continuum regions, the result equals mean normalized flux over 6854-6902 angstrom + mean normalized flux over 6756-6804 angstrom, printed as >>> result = 1.99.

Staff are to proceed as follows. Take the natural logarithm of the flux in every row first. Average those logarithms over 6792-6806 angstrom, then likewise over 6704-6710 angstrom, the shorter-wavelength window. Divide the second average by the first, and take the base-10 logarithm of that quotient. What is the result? -0.007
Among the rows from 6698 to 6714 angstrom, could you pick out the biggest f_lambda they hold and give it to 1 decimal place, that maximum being 45.9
